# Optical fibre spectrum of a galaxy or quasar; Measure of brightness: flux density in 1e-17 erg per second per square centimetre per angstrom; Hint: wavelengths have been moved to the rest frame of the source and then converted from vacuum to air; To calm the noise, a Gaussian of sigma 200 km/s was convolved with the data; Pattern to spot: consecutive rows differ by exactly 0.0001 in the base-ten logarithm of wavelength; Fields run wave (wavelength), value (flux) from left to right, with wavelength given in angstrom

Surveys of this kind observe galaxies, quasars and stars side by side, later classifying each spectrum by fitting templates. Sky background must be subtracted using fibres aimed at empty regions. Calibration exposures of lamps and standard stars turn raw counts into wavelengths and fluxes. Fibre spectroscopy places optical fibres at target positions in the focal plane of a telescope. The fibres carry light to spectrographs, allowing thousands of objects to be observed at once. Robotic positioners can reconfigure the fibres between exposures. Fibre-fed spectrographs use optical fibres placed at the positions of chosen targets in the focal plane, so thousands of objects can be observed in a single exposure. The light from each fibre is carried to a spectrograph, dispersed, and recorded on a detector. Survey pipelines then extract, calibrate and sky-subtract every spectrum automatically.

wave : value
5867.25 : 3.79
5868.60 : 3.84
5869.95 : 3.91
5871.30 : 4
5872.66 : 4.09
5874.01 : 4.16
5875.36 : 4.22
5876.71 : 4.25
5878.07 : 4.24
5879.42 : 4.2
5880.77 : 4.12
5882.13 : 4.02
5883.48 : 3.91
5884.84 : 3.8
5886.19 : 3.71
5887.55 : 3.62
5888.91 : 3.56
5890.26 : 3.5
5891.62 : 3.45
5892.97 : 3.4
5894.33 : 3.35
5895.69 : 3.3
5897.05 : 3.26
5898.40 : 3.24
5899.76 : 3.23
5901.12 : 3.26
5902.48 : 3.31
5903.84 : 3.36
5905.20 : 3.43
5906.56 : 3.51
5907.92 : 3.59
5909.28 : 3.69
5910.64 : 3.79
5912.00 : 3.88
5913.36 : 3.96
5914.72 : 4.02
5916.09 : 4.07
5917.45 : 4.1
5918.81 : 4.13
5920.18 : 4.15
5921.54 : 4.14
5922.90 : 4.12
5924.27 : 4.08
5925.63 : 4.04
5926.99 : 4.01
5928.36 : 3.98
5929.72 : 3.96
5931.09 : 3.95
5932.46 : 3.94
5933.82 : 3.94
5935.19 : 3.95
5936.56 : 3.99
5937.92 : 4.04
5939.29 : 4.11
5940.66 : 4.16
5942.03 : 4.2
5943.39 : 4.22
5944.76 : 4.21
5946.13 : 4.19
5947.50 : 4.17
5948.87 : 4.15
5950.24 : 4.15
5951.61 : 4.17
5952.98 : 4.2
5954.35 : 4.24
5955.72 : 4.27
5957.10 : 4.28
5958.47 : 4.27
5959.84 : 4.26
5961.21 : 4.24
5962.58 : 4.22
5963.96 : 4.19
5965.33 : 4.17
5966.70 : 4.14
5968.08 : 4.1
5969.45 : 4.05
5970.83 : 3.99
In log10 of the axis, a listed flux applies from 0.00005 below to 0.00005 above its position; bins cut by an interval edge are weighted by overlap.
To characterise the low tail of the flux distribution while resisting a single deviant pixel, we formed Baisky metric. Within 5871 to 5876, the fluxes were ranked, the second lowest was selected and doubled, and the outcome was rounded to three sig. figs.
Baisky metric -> 8.18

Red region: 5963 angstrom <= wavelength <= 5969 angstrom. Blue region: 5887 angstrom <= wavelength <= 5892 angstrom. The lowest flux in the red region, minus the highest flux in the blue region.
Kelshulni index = 0.48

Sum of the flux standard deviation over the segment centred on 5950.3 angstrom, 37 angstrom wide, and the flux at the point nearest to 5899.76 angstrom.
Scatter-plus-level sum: 3.33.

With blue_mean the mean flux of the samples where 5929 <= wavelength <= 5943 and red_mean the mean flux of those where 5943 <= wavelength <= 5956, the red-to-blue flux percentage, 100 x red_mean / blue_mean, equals 104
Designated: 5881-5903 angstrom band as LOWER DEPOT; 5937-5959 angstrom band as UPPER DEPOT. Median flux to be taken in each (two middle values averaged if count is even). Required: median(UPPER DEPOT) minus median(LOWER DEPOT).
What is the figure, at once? 0.8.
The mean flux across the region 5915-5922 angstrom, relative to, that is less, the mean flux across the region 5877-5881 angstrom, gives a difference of -0.1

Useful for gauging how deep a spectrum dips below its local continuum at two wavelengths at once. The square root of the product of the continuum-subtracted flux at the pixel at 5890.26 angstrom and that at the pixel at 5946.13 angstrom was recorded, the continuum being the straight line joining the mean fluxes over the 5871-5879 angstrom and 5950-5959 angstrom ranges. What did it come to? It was 0.14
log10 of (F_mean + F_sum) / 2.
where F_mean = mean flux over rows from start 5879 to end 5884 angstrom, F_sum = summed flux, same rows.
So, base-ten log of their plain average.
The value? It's 1.01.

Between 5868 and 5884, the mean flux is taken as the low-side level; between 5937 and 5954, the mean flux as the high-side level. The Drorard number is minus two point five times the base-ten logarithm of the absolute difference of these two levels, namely 2.7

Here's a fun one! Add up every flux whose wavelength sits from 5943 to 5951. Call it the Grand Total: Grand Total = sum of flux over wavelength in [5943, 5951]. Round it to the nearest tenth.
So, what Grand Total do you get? 25.1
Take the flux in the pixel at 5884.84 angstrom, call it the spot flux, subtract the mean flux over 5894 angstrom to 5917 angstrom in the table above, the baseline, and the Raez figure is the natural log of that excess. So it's -1.4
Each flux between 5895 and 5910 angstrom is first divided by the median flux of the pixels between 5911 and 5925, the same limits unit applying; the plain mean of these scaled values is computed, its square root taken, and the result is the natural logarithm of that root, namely -0.10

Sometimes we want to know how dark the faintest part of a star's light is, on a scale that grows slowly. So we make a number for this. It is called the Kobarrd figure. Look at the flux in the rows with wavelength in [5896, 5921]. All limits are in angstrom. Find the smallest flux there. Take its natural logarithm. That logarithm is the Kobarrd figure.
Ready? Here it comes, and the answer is 1.17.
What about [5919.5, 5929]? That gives 1.38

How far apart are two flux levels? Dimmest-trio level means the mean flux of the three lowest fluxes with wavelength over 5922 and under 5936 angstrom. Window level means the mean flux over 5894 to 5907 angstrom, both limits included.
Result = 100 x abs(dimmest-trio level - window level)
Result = 62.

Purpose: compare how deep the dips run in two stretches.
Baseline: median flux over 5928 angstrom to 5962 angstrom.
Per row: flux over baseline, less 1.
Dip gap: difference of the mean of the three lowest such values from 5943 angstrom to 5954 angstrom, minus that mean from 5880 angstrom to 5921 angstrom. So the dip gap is 0.22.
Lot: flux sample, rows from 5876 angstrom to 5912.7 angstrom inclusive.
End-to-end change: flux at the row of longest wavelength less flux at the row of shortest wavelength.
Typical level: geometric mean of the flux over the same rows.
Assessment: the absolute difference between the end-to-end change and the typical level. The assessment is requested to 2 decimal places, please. 3.99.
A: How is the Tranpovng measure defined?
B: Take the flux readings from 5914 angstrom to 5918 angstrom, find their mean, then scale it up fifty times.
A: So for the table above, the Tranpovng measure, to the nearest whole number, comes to 203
